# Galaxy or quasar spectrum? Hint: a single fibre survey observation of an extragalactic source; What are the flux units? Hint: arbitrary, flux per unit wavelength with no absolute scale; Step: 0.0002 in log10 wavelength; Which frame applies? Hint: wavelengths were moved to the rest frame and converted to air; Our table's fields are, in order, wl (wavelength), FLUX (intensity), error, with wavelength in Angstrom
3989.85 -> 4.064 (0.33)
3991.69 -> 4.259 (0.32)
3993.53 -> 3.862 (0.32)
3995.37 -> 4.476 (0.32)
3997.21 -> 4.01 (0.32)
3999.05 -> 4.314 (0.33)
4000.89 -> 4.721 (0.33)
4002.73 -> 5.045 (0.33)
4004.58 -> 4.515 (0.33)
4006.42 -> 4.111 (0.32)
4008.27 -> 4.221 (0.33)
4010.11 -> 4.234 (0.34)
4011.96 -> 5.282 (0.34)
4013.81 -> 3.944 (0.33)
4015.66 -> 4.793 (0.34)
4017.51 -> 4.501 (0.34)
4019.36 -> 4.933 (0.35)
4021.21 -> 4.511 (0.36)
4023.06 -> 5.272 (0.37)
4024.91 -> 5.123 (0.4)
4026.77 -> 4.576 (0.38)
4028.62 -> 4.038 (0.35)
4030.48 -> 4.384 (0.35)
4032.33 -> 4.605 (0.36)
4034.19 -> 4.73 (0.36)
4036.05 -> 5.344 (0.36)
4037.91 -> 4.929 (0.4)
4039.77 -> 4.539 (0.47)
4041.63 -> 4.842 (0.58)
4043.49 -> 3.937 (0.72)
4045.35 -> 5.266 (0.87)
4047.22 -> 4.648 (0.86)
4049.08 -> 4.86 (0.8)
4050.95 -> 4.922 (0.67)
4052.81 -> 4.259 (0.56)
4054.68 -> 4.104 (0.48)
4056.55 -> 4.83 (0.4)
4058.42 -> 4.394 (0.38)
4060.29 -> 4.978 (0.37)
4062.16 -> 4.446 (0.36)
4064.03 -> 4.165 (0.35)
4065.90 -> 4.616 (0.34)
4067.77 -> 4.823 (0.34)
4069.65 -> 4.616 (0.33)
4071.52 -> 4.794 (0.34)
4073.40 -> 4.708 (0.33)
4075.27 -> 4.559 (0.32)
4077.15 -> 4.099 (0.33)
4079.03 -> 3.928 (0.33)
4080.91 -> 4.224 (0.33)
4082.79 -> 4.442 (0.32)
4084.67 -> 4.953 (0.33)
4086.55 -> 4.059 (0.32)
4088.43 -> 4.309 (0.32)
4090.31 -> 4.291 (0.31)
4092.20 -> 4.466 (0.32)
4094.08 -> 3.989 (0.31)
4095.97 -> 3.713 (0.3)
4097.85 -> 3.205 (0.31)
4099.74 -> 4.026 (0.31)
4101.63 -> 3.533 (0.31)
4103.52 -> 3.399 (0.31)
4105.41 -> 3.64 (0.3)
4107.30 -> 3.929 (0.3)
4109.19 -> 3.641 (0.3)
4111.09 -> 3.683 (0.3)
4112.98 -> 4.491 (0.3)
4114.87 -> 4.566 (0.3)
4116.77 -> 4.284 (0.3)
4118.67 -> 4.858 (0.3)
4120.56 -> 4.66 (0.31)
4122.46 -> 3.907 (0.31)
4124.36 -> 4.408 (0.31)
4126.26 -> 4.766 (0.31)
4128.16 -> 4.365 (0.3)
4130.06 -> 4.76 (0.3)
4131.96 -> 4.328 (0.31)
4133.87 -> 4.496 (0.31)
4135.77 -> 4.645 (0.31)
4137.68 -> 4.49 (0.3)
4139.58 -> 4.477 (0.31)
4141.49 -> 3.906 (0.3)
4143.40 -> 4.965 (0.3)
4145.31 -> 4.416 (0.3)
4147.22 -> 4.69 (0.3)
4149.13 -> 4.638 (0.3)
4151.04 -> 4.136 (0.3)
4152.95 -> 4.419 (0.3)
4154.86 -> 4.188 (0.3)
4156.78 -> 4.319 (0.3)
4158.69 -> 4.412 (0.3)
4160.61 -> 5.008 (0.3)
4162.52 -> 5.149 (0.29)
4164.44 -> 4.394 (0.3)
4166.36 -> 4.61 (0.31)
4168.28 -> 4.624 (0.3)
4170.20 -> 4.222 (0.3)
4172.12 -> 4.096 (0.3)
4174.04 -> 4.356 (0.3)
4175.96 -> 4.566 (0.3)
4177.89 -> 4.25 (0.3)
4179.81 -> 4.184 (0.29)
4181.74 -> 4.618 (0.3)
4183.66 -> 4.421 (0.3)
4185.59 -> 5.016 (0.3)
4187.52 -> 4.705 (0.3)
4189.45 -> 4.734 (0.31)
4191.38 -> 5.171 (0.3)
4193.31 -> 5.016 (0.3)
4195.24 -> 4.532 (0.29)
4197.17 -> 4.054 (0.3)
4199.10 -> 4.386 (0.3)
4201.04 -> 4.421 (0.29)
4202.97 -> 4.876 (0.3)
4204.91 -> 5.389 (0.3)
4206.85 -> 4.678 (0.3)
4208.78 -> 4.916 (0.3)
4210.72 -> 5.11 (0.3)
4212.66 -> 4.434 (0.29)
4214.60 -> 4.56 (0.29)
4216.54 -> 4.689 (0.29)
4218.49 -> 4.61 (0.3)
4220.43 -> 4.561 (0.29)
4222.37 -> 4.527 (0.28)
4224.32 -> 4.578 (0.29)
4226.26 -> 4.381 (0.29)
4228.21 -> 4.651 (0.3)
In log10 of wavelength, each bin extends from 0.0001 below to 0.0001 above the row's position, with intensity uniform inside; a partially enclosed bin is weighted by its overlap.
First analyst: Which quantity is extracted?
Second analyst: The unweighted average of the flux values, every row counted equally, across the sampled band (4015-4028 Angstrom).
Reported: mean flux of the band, 4.8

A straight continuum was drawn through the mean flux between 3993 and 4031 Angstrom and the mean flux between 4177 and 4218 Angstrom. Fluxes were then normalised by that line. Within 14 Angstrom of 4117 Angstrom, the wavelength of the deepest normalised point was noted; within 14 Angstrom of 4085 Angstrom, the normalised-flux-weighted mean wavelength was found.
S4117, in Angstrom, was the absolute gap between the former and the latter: 19.4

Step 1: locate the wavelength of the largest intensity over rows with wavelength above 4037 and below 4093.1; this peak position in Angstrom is 4045.35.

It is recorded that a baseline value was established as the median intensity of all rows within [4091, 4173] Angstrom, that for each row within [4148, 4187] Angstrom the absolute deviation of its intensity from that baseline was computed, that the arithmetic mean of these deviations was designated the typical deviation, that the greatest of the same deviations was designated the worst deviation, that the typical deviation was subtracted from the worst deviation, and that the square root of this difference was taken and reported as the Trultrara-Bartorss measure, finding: 0.72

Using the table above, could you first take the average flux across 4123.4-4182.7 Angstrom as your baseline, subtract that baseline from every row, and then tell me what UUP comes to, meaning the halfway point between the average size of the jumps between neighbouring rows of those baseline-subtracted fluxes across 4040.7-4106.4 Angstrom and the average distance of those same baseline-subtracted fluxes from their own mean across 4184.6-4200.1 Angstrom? 0.34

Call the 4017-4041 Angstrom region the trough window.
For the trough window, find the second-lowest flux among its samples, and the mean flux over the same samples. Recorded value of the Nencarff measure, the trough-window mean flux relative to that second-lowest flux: 1.08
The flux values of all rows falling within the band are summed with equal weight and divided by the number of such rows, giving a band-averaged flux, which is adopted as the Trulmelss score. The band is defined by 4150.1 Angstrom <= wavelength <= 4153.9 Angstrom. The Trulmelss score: 4.28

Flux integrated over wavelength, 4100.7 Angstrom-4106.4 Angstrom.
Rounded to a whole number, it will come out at 20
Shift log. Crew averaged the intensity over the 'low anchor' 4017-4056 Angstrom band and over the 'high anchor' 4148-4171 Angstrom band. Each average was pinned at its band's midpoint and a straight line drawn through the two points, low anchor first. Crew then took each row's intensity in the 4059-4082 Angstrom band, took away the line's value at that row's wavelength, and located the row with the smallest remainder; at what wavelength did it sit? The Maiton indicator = 4079.03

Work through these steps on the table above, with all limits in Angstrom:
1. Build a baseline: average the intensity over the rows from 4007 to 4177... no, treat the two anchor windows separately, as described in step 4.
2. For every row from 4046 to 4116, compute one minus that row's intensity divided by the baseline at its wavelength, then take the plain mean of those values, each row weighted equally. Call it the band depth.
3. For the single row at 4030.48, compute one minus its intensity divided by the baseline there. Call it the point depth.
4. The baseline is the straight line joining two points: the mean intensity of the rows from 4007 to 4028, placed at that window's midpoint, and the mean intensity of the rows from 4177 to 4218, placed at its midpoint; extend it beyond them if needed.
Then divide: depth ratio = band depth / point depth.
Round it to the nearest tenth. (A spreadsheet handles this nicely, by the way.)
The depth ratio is 1.4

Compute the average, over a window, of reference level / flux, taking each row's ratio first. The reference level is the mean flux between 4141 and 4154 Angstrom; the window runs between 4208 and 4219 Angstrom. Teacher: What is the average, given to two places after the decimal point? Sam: 0.95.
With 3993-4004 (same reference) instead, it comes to 1.02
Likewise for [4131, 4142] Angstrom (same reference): 1.02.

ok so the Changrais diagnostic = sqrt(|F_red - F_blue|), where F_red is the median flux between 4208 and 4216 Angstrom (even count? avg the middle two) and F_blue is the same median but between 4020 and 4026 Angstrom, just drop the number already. 0.6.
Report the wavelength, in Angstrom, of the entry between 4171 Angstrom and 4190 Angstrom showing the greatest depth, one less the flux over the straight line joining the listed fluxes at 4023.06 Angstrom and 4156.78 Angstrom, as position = 4172.12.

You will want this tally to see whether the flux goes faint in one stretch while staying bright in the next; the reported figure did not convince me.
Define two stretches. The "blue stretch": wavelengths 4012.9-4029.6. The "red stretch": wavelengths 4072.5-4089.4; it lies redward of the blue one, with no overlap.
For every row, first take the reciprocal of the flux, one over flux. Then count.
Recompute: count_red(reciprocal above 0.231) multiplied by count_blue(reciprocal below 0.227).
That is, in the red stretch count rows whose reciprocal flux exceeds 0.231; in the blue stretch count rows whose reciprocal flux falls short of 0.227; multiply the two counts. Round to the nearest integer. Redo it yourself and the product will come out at 35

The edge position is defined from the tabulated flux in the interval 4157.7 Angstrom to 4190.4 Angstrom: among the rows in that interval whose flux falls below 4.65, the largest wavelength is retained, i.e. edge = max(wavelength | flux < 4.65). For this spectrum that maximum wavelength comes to 4183.66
